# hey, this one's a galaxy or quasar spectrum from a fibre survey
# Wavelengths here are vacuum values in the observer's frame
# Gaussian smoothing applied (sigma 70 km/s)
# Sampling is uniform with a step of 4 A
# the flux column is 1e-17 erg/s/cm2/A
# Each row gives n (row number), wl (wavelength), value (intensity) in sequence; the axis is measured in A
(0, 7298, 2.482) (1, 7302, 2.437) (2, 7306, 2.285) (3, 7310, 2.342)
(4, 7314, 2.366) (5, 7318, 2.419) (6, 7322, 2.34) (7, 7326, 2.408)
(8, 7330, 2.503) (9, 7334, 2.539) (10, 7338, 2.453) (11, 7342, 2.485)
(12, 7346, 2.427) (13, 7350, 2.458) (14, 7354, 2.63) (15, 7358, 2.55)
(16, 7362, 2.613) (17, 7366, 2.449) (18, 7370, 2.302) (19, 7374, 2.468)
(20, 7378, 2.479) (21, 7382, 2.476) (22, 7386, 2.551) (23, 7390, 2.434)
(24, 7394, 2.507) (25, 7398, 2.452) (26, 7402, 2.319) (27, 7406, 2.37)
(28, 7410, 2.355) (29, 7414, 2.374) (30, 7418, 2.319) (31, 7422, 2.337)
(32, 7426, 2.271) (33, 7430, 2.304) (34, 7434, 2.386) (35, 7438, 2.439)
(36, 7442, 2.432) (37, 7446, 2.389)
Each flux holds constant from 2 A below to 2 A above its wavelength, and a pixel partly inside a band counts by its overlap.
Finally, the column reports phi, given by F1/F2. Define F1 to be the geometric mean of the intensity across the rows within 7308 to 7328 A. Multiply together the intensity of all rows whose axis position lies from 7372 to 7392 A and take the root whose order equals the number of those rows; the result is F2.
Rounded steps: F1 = 2.37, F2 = 2.48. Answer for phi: 0.96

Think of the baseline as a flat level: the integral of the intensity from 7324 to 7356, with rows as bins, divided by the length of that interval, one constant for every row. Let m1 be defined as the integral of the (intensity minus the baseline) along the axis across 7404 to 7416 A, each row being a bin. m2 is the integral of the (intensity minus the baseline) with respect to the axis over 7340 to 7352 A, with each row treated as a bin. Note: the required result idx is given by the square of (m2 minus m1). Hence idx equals 1.2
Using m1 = -1.5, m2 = -0.4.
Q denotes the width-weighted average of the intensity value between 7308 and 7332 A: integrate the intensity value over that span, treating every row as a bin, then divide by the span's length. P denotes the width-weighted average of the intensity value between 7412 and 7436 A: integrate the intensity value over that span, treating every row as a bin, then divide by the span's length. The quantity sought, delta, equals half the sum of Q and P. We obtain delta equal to 2.36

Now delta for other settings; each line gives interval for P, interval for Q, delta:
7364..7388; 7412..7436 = 2.39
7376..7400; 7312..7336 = 2.46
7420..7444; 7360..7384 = 2.41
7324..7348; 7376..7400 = 2.48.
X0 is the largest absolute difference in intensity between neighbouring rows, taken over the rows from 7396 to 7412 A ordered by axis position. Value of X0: 0.133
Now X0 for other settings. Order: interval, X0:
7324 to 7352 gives 0.095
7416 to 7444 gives 0.082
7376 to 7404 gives 0.133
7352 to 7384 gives 0.166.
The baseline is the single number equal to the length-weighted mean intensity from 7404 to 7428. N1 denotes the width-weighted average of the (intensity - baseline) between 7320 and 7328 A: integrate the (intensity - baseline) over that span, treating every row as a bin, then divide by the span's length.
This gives 0.04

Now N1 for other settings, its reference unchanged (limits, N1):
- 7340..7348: 0.12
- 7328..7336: 0.18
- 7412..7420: 0.01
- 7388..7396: 0.13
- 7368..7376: 0.05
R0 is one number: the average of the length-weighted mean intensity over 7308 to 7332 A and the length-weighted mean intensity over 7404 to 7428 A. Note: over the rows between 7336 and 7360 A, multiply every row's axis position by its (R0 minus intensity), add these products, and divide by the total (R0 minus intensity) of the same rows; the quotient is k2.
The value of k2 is 7350.4 A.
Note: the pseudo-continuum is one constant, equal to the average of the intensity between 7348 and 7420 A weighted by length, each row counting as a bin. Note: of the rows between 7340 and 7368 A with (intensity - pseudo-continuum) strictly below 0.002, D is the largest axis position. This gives 7366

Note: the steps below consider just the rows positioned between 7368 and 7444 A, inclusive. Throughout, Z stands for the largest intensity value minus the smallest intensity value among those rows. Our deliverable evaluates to 0.28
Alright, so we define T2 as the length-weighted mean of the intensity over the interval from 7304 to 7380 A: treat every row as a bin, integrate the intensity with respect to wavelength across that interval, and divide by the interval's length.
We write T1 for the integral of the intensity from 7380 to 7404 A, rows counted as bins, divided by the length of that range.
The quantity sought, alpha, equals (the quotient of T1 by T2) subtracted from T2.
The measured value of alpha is 1.44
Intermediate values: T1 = 2.46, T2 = 2.45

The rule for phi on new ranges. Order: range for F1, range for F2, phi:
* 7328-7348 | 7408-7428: 1.06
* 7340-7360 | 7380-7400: 1.01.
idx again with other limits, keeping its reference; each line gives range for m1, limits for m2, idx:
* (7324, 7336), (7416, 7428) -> 4.4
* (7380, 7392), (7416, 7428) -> 4.6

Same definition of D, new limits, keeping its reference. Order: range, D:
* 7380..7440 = 7438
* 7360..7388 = 7370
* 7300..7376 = 7370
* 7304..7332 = 7326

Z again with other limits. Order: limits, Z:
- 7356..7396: 0.31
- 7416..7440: 0.17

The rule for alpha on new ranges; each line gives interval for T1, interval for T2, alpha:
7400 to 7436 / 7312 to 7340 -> 1.47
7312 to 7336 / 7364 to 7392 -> 1.46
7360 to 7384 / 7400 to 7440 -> 1.30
